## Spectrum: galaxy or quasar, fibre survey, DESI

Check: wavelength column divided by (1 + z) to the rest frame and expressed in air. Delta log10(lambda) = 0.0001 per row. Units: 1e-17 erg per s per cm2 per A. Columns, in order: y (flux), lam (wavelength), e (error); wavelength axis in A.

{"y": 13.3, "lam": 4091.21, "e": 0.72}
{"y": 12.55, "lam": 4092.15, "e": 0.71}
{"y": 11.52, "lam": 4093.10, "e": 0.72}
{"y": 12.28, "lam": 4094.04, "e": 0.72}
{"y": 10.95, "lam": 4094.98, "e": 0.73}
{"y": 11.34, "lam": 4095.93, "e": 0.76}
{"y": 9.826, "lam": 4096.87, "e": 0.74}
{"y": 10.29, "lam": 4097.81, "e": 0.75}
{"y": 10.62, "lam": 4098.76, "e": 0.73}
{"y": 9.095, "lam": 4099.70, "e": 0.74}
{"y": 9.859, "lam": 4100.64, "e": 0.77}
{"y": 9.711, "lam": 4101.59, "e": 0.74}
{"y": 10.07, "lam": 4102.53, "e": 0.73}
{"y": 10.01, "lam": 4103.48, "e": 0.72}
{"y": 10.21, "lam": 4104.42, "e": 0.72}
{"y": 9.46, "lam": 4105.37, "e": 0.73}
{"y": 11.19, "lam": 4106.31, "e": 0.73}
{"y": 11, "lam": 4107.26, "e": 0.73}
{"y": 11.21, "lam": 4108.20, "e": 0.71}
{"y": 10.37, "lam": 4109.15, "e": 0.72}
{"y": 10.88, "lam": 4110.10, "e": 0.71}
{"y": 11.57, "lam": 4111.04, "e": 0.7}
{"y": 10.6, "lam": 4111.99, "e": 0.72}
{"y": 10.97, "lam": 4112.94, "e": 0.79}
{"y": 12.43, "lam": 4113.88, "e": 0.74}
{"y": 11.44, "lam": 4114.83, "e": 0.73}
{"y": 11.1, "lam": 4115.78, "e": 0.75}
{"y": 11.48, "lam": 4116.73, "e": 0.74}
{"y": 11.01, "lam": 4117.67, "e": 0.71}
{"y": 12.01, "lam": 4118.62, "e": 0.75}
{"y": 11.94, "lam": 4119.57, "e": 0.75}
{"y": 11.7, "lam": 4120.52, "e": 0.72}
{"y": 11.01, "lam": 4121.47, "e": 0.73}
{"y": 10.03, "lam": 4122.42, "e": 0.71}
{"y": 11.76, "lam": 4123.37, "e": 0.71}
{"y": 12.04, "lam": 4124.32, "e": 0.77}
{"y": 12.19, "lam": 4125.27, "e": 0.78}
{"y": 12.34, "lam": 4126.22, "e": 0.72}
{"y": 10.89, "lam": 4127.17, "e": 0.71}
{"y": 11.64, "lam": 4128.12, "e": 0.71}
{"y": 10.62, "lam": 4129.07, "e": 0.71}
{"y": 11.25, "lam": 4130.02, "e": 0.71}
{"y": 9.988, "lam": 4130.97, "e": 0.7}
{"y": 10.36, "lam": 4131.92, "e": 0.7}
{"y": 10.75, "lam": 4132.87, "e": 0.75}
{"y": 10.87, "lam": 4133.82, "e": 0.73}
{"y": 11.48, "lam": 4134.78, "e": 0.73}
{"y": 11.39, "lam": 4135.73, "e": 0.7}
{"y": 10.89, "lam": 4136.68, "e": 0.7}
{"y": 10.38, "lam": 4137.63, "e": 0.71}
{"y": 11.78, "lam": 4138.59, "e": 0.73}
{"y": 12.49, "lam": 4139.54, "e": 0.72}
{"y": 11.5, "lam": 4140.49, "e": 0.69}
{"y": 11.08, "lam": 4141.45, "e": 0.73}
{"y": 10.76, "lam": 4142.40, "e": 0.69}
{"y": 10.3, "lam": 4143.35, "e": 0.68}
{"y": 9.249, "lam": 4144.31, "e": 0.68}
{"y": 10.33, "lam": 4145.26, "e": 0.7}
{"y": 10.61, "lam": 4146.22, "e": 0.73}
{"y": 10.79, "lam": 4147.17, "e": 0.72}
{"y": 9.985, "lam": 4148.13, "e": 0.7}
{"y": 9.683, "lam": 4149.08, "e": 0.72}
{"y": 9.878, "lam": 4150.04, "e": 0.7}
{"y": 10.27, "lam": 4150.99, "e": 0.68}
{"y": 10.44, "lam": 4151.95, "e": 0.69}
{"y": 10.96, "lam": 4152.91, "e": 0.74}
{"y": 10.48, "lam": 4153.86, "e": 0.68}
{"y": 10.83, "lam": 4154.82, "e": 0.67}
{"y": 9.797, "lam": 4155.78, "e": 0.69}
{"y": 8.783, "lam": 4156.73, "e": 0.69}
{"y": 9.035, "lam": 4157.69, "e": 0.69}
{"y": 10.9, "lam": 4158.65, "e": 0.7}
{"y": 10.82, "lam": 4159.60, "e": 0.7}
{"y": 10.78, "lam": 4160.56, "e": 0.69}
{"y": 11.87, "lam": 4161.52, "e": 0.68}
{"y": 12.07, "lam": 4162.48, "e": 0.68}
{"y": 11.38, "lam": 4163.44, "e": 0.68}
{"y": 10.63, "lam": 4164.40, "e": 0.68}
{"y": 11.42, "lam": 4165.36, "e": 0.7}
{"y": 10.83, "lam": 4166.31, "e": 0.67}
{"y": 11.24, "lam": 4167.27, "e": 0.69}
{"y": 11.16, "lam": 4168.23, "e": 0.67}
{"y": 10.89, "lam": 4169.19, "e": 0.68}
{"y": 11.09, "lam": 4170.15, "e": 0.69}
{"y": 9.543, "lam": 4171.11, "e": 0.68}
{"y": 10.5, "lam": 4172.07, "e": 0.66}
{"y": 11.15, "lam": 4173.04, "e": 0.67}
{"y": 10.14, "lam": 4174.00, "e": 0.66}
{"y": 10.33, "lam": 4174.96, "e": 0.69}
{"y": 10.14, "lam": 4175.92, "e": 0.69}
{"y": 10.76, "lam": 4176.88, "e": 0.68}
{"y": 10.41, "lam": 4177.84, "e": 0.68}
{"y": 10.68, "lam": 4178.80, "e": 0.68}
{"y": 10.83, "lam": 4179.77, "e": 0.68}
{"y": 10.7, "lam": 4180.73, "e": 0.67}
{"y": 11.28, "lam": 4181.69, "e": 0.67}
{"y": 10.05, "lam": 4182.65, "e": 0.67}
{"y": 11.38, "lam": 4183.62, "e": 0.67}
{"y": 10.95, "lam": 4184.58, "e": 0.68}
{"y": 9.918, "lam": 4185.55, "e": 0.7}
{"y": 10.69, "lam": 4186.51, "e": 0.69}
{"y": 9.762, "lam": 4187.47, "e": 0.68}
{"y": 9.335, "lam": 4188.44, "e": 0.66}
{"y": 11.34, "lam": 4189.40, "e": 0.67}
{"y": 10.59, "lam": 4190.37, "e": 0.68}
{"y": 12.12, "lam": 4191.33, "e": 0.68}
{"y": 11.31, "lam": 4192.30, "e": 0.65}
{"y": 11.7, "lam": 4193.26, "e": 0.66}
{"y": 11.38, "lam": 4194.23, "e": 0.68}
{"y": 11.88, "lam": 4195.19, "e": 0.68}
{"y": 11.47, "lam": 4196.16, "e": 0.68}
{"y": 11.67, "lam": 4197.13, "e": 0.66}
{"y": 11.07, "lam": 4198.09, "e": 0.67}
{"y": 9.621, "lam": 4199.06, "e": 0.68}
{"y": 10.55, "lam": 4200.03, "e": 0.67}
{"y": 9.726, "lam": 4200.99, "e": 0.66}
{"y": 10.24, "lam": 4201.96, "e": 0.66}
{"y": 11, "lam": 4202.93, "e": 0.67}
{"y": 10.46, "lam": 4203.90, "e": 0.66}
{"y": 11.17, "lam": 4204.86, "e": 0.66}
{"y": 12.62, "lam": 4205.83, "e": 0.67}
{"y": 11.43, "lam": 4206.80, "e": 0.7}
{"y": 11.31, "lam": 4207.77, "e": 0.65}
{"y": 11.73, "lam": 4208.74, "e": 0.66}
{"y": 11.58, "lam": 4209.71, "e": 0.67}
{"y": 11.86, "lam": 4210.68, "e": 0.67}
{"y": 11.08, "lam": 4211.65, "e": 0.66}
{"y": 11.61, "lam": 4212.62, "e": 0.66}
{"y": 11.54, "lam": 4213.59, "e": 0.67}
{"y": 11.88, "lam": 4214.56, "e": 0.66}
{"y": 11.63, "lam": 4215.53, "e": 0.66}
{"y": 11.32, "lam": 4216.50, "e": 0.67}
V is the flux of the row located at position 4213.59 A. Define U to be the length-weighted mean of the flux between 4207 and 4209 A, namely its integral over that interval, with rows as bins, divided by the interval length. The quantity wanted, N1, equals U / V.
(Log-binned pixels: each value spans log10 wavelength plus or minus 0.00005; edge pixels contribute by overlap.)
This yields 0.99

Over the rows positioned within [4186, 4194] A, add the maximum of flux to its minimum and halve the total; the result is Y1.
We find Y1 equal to 10.7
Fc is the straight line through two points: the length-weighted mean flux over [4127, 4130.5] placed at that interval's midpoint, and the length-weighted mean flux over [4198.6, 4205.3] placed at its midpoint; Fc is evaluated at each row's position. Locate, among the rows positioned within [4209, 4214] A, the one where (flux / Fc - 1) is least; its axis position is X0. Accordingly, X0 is 4211.65 A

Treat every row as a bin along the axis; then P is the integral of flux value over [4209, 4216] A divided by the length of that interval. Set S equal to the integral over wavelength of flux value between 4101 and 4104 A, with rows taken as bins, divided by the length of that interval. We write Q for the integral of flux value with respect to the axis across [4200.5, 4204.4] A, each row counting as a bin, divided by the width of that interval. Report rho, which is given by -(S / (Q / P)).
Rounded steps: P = 11.6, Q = 10.4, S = 9.9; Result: -11.1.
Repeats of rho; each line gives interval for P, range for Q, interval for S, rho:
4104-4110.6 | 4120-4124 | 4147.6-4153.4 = -9.7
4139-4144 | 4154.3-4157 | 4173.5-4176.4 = -11.5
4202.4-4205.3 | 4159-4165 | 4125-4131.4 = -10.9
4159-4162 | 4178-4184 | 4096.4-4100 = -10.4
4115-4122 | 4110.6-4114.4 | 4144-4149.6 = -10.2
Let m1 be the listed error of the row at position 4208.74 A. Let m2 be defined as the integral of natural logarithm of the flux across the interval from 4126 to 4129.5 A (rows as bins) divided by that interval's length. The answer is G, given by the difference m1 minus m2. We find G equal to -1.77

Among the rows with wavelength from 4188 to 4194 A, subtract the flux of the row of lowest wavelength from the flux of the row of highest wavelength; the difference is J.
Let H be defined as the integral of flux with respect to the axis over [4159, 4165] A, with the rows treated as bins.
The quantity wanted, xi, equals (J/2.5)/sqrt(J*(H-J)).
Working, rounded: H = 68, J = 2.4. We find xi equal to 0.076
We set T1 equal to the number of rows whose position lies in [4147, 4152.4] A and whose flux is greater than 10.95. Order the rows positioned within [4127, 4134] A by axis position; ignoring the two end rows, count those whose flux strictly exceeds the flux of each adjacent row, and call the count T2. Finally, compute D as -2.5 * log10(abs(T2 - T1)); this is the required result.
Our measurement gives -0.8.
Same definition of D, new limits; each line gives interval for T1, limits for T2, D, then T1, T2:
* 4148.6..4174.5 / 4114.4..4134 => -1.5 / 9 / 5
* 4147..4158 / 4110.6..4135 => -1.7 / 1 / 6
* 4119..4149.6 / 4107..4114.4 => -2.8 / 15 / 2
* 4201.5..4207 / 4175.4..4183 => 0.0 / 4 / 3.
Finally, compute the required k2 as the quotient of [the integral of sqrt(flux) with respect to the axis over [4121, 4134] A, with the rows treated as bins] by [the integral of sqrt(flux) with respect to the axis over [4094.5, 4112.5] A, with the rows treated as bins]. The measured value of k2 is 0.7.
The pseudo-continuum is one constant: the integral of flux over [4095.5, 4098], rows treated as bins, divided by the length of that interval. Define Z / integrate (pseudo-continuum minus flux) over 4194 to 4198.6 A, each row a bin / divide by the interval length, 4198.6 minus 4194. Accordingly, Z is -1.0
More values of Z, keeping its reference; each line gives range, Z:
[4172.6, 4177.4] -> 0.0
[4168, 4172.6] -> -0.1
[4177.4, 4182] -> -0.2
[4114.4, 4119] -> -0.9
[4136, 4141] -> -0.9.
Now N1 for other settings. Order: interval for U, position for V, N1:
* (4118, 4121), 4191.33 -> 0.98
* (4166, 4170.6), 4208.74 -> 0.94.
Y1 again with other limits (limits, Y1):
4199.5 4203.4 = 10.4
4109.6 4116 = 11.5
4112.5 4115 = 11.7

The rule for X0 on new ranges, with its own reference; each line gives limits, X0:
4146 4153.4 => 4149.08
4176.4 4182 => 4177.84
